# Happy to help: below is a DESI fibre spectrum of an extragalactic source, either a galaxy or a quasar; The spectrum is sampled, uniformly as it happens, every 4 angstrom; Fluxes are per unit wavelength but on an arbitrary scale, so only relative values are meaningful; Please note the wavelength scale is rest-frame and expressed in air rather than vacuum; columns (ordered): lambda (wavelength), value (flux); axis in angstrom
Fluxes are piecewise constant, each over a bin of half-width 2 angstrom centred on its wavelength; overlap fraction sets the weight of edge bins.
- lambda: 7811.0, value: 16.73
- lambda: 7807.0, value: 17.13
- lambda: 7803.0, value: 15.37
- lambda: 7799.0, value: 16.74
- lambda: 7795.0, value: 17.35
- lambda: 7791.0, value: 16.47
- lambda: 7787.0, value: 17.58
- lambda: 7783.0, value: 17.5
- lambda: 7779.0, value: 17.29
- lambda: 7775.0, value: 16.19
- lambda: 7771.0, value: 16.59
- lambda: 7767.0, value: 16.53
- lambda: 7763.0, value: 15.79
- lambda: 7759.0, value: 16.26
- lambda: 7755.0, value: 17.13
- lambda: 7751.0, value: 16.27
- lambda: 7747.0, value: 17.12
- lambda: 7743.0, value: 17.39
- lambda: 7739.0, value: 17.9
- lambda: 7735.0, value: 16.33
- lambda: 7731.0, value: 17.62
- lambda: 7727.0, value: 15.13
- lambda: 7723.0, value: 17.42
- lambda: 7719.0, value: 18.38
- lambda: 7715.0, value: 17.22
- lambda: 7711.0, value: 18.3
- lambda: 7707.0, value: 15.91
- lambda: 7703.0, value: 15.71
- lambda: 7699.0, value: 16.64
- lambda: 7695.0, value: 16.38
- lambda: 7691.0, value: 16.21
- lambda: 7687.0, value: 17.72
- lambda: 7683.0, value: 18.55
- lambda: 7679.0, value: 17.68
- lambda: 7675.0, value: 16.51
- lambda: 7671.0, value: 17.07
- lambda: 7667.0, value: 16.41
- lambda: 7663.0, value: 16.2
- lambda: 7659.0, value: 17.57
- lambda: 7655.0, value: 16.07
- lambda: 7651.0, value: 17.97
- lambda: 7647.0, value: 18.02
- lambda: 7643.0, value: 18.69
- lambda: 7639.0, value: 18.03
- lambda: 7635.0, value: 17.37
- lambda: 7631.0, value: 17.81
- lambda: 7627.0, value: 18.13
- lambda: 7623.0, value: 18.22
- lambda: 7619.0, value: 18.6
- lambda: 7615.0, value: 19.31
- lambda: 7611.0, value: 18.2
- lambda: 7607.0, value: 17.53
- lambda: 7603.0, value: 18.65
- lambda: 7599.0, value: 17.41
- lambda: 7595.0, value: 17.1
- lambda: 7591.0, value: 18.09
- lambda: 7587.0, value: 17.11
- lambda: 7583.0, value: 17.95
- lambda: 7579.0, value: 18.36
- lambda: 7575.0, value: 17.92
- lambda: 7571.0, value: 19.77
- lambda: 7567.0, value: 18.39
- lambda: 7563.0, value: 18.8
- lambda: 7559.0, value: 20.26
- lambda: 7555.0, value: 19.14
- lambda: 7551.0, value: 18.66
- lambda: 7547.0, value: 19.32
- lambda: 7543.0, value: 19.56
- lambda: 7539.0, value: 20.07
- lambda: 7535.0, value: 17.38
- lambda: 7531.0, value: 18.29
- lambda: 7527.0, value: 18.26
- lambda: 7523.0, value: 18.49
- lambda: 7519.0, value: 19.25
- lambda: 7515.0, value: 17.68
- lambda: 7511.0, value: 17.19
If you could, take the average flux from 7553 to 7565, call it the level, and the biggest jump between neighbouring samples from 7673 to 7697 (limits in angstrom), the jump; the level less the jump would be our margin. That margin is 17.89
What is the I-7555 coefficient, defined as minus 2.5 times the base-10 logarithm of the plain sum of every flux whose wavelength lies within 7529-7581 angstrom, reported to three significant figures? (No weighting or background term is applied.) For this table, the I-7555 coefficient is -5.98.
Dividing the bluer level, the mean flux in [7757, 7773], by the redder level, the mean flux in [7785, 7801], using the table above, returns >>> 0.96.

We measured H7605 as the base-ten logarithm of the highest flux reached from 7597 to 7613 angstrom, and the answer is 1.27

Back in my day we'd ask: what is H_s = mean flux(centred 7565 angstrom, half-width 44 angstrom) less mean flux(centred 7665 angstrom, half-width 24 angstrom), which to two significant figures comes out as 1.1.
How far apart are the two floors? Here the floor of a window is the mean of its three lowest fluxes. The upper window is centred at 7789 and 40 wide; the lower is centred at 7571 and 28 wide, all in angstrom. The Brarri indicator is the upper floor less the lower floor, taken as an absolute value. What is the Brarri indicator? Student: 2.1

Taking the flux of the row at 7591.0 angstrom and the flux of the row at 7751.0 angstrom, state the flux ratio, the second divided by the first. 0.90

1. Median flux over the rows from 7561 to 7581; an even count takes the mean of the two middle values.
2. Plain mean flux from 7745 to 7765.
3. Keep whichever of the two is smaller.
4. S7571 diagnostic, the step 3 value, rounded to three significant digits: 16.5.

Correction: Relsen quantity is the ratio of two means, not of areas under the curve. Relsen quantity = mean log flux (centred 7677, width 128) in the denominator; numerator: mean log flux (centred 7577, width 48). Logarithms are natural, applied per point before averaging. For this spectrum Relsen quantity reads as 1.020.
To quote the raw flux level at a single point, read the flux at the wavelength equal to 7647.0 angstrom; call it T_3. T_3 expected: 18.02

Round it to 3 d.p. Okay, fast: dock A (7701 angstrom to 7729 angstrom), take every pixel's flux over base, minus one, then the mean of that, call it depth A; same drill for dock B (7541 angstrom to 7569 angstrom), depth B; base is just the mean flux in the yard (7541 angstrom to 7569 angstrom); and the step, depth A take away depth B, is -0.120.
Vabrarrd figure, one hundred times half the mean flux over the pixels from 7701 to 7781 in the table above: 841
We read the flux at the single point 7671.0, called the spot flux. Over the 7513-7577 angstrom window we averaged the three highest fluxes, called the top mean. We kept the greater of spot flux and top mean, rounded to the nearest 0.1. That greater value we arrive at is 20.0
